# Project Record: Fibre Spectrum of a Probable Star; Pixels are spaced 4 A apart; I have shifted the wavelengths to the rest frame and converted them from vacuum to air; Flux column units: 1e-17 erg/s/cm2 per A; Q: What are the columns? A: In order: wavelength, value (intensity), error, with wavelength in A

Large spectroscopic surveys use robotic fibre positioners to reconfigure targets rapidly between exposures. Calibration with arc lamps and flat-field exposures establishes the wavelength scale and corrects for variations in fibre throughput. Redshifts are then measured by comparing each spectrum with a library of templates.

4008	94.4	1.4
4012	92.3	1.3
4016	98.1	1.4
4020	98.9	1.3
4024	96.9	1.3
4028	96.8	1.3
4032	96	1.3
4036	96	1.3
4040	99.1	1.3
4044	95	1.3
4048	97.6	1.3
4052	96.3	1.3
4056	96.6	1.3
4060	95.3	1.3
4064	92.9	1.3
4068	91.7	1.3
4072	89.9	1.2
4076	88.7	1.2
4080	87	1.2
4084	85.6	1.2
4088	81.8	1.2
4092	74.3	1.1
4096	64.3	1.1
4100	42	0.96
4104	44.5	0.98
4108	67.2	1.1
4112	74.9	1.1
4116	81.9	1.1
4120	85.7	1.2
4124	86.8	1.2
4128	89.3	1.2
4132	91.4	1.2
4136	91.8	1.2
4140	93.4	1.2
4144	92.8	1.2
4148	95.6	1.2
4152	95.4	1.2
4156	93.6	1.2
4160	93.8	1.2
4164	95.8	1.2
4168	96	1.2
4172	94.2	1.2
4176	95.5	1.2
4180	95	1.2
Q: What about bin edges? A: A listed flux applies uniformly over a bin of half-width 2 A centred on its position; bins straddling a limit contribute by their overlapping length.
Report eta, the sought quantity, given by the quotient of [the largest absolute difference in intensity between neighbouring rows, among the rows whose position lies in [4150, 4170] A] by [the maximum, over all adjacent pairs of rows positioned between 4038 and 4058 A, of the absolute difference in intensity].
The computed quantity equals 0.5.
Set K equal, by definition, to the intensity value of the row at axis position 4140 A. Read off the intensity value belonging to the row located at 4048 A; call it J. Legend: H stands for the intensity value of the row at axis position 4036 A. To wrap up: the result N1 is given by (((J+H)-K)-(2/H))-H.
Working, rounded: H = 96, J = 97.6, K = 93.4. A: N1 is 4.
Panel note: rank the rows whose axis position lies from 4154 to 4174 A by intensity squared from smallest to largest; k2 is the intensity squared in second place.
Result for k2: 8798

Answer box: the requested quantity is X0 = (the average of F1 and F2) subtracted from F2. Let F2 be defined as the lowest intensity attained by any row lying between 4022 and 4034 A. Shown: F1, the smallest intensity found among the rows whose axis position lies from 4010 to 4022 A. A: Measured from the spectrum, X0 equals 2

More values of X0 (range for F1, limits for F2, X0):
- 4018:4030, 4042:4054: -1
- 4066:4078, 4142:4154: 2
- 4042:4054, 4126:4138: -3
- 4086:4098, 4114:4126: 9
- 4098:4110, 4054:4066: 25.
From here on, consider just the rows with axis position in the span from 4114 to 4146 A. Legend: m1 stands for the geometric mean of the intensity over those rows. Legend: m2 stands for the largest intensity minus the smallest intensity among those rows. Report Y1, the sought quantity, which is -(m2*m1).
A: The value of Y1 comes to -1024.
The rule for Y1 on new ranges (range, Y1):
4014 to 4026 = -196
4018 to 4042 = -302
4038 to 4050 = -399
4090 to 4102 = -1891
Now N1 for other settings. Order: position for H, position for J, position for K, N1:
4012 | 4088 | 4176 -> -14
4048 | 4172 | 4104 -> 50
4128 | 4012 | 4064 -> -1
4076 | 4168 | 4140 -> 3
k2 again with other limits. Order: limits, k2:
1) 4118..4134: 7534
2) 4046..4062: 9274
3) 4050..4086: 7569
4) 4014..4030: 9390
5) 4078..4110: 1980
